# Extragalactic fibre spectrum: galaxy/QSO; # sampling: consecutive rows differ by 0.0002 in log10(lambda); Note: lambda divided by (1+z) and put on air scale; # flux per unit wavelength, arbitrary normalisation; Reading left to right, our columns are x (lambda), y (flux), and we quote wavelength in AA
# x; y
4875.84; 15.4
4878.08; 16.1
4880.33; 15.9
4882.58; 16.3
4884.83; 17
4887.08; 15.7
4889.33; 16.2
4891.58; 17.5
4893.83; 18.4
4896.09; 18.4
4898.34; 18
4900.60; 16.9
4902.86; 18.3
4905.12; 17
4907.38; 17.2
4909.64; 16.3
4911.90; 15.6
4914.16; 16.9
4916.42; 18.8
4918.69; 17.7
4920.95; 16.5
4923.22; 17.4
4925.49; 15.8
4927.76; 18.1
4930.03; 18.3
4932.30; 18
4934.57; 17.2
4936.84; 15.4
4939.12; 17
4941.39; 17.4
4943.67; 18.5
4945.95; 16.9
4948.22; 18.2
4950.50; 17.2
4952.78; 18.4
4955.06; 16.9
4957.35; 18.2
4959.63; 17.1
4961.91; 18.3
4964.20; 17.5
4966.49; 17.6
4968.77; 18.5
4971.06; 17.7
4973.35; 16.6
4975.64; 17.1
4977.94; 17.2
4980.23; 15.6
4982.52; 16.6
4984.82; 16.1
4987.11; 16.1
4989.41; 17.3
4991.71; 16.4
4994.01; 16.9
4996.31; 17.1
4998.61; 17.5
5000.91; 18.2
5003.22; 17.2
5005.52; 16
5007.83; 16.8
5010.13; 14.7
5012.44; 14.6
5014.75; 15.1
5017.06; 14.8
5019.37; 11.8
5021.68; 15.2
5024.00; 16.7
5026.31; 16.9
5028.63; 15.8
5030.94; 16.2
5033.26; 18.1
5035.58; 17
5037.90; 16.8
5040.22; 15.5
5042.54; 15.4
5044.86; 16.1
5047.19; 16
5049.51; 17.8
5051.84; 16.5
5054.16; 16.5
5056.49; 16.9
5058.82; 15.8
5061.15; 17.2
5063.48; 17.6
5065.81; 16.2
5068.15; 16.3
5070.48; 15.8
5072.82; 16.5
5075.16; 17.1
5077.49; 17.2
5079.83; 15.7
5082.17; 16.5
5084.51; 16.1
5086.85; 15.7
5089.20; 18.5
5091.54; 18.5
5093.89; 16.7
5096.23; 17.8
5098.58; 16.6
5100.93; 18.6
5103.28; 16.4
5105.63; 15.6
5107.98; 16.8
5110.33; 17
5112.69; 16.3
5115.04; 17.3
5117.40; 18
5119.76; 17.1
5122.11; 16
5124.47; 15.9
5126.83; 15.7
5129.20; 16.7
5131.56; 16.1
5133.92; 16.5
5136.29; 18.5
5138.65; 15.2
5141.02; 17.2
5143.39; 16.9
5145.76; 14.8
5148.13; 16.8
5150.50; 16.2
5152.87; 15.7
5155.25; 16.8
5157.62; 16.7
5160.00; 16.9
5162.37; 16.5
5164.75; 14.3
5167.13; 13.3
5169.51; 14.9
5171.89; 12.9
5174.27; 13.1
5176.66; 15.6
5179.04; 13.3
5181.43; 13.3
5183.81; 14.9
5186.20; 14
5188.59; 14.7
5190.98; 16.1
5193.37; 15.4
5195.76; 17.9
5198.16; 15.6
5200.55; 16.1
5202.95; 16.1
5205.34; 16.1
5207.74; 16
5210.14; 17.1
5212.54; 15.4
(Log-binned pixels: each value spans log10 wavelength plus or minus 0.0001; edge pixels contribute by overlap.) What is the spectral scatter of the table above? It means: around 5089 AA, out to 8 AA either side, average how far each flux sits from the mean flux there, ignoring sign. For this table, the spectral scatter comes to 1.0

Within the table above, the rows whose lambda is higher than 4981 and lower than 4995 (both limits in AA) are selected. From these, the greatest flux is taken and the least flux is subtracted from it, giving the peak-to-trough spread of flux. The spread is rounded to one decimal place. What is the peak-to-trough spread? 1.2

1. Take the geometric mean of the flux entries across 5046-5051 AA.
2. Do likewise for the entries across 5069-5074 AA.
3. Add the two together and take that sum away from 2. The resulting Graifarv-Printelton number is -31.0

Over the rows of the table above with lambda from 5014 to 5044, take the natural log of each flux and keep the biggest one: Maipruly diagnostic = 2.90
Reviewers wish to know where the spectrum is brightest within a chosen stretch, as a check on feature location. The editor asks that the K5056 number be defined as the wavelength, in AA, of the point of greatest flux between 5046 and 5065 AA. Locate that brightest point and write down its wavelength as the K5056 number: 5049.51 AA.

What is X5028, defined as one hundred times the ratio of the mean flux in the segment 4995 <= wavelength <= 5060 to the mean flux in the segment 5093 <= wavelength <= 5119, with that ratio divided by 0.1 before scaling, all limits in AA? 951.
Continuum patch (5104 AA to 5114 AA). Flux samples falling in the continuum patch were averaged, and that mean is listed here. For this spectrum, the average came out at 16.4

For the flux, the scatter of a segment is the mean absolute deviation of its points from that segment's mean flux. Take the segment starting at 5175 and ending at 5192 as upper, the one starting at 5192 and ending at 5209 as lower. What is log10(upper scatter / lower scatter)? 0.25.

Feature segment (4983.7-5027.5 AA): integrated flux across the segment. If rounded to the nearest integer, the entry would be 704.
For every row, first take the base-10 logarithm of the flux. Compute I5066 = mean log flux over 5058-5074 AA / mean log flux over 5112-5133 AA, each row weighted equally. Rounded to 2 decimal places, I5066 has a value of 1.00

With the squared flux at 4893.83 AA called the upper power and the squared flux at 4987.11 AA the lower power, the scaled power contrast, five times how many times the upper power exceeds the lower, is 6.5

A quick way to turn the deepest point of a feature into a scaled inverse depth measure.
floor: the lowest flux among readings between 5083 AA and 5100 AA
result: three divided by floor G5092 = 0.191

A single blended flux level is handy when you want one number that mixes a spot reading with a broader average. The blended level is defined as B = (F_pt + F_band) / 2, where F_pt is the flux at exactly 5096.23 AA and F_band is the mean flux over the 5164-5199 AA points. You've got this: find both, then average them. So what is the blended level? 16.2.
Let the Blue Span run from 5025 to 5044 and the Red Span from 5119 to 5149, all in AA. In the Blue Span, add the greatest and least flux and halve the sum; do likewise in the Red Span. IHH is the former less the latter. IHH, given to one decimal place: 0.1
